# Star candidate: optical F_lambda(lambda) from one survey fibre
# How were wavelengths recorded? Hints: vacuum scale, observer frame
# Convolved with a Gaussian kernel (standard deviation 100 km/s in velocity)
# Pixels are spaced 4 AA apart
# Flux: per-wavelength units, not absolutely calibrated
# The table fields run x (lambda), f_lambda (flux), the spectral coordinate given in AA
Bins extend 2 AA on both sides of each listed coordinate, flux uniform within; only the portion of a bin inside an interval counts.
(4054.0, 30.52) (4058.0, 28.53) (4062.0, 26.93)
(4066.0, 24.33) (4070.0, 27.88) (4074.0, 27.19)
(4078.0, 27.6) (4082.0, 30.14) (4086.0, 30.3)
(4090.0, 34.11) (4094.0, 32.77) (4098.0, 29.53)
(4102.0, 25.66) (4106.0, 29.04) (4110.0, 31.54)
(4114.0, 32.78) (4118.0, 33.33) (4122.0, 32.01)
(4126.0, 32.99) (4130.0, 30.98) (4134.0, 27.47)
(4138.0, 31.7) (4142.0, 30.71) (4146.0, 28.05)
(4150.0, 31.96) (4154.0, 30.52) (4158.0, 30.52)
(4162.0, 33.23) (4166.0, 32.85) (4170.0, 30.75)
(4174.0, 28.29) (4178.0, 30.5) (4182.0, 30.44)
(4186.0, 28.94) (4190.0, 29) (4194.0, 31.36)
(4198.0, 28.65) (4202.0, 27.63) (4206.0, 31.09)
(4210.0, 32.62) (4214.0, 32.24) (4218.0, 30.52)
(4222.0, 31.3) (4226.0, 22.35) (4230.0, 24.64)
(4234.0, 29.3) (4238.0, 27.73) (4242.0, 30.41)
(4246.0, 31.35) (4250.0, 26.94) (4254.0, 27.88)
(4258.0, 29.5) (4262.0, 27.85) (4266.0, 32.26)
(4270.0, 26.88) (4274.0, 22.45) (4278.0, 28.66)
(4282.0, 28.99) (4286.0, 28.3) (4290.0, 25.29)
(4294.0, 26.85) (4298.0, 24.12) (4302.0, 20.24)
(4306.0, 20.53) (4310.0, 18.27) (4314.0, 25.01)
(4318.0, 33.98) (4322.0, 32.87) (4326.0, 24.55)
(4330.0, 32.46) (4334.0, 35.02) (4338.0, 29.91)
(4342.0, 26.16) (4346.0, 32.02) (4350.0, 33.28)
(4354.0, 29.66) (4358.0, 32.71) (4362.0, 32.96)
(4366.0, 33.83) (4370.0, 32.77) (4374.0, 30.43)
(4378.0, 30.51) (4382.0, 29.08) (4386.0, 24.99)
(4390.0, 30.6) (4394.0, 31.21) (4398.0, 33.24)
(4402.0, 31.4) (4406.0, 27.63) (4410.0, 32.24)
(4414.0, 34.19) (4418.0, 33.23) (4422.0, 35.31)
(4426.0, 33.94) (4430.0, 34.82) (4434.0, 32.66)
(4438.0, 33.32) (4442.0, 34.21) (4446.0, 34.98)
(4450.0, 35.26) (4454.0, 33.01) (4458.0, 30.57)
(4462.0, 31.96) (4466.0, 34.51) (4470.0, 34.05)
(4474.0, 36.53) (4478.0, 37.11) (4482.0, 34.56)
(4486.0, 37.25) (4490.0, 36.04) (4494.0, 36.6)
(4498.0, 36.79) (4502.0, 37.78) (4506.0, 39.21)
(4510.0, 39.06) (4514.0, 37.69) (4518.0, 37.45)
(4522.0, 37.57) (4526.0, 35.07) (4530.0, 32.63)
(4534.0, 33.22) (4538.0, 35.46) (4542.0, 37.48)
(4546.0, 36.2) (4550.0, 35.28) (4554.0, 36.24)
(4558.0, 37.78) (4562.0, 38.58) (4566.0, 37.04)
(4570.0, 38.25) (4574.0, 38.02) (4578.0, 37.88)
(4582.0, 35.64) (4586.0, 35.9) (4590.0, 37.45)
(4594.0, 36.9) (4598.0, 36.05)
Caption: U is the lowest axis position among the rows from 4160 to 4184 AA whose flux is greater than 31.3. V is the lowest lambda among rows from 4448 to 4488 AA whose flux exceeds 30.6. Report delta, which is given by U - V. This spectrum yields -288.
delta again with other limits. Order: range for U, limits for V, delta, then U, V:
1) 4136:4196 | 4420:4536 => -284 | 4138.0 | 4422.0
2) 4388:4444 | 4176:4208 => 204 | 4398.0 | 4194.0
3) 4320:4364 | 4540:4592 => -220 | 4322.0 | 4542.0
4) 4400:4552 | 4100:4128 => 292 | 4402.0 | 4110.0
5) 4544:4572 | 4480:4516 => 64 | 4546.0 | 4482.0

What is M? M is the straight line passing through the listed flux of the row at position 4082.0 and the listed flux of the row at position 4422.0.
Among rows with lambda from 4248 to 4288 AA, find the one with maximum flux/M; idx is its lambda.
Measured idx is 4266.0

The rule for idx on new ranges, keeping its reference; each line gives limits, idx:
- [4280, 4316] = 4282.0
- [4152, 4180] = 4162.0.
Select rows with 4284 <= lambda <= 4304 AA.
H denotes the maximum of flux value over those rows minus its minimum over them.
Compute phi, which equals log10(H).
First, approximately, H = 8.1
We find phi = 0.91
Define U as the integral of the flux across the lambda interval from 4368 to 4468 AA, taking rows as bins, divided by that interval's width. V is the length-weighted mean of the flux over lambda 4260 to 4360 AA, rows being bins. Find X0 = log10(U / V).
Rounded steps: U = 32.2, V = 27.9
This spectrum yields 0.06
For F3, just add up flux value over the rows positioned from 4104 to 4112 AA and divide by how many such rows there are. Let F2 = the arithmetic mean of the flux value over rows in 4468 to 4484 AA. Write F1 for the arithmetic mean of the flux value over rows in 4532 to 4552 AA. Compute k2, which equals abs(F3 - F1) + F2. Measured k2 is 41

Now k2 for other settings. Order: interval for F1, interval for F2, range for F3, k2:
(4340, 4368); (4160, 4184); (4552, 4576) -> 37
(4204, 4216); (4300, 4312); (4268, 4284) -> 25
